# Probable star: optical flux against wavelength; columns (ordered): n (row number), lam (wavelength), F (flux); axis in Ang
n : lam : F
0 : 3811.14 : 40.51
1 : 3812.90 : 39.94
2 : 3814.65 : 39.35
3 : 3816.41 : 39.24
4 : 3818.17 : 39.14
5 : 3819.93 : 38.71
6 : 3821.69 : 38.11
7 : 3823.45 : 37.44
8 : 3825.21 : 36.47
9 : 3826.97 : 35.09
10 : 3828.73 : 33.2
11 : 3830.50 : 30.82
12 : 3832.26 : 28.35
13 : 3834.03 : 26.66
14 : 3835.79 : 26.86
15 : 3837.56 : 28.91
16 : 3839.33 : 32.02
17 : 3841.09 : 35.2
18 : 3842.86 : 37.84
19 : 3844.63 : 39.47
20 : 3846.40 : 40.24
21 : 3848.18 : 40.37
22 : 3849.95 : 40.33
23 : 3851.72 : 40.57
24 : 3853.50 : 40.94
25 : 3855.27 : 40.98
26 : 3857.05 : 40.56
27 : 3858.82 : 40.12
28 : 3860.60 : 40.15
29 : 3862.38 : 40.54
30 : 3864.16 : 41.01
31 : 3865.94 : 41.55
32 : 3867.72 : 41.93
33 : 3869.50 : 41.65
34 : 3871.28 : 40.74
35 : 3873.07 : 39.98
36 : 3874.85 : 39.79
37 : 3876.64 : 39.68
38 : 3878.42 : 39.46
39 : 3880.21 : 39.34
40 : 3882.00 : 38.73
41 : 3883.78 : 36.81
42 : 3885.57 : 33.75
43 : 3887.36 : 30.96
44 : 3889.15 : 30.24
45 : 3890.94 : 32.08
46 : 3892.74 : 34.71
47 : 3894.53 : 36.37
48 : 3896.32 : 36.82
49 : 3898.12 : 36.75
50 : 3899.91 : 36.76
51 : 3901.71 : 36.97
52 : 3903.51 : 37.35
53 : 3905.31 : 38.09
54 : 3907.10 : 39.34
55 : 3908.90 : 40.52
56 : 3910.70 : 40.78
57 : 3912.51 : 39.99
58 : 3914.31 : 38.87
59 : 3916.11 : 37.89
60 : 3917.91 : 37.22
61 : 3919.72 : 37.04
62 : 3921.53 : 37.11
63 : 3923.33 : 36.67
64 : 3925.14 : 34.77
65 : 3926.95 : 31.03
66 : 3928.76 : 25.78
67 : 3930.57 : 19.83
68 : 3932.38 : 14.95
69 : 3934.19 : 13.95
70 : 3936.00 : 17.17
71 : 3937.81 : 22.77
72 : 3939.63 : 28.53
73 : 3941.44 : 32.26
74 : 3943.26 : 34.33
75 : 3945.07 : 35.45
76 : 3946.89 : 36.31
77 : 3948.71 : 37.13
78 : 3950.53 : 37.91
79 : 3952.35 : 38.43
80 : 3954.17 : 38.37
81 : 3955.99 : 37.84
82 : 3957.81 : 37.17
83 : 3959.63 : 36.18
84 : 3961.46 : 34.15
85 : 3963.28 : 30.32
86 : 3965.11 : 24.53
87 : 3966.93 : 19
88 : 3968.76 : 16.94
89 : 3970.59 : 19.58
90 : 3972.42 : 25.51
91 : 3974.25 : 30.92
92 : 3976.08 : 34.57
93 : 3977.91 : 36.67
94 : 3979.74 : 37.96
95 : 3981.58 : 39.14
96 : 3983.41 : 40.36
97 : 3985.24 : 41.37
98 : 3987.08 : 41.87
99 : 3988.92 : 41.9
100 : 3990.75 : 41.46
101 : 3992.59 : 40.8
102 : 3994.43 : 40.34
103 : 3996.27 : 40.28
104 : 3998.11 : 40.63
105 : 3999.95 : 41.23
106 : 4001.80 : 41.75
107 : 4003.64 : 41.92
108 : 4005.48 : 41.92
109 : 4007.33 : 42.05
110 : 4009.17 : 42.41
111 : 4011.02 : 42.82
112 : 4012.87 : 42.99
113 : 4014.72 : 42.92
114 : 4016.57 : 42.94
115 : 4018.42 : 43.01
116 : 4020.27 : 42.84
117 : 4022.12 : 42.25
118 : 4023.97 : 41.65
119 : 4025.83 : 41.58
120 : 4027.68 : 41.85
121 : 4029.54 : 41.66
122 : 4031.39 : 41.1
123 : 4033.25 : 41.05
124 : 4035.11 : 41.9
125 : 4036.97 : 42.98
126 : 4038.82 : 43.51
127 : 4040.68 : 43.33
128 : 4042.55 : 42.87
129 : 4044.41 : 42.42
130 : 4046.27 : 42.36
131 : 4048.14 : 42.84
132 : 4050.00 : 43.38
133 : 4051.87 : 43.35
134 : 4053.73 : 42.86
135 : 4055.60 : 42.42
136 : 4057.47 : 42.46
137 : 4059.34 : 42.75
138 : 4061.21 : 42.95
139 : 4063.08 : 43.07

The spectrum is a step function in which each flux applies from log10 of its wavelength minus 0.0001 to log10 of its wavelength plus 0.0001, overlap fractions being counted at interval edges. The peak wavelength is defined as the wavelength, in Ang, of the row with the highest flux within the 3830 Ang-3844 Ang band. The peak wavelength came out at 3842.86 Ang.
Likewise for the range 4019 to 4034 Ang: 4020.27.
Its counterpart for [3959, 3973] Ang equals 3959.63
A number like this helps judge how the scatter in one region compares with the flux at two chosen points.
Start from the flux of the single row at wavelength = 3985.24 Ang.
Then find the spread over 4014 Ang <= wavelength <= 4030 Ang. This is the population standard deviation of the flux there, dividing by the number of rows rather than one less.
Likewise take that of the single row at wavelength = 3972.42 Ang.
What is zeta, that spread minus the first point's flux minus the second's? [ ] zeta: -66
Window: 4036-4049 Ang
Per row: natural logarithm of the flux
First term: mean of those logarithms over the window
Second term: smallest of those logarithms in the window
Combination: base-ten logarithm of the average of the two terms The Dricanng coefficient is 0.574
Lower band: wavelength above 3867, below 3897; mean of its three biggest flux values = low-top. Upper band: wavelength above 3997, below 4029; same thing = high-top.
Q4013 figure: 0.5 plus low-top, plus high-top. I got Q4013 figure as 84.9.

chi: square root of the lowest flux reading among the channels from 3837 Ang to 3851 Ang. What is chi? 5.38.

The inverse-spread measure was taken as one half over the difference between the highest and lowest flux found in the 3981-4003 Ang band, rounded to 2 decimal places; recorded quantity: 0.18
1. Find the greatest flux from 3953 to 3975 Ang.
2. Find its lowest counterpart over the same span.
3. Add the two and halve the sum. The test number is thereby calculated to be 28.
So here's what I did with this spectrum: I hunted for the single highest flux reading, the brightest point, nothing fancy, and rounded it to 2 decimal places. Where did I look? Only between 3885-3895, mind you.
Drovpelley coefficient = 36.37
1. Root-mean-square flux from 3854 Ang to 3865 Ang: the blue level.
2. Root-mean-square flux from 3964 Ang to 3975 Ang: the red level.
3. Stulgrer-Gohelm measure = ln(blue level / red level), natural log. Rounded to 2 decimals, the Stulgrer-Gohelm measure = 0.56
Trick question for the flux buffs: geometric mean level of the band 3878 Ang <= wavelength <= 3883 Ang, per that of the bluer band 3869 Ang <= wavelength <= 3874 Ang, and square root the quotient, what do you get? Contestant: 0.98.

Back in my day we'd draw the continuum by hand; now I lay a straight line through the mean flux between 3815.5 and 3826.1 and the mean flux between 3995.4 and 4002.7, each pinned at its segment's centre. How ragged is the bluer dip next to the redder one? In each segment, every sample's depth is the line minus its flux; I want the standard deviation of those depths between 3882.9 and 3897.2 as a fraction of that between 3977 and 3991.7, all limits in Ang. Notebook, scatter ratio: 1.4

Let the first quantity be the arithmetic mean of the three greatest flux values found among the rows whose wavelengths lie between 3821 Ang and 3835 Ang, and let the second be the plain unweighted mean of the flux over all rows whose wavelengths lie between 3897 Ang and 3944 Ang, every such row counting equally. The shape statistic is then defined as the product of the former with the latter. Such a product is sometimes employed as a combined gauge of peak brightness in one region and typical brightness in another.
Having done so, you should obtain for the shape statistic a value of 1216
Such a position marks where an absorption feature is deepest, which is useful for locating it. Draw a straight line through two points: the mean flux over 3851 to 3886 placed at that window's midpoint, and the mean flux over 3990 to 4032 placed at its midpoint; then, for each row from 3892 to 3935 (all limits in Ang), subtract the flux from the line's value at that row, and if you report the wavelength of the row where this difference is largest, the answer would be 3934.19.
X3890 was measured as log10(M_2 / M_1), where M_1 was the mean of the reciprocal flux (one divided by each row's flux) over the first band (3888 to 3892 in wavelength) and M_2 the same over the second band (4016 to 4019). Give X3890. -0.14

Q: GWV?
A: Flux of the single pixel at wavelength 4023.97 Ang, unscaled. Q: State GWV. 41.65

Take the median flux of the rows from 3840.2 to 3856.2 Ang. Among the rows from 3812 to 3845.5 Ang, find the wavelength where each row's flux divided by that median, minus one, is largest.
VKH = 3812.90 Ang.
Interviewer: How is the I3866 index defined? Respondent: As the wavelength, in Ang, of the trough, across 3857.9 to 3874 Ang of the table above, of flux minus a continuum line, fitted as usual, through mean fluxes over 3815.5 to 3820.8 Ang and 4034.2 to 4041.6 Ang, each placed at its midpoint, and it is 3873.07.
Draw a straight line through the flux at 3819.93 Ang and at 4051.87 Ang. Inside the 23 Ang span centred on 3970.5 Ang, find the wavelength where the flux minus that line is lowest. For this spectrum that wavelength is 3968.76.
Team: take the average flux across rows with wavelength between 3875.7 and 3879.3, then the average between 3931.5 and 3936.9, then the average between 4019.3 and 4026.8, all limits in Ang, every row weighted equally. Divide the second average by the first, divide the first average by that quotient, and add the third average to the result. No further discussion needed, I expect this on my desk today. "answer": 144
